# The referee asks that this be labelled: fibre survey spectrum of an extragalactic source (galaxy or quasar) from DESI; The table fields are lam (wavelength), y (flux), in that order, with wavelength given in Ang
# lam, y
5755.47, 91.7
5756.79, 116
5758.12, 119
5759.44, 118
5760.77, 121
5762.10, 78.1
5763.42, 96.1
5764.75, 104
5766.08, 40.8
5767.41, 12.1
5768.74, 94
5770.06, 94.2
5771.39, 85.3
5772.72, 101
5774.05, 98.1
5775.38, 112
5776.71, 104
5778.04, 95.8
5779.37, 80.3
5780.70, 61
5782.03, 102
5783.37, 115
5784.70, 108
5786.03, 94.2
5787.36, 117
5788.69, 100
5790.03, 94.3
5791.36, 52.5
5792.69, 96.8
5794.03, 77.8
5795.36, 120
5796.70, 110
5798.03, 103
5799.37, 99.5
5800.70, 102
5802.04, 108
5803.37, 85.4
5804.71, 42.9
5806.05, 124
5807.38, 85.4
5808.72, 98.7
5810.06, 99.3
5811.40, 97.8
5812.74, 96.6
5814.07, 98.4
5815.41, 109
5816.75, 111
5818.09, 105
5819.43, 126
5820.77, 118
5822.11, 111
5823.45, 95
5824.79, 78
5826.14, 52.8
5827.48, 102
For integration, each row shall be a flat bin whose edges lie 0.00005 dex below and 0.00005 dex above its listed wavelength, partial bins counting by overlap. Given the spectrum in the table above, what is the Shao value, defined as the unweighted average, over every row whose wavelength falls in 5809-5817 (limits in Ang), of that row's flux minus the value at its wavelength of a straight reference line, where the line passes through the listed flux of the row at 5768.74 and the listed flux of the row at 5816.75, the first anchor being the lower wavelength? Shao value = -8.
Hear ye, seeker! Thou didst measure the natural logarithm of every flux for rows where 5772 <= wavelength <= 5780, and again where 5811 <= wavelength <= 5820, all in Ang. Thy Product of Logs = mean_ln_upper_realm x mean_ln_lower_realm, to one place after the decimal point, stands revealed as 21.4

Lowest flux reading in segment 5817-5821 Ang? 105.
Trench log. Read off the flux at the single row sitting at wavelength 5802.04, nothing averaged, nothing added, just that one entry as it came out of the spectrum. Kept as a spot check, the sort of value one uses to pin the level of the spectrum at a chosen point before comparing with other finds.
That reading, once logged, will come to 108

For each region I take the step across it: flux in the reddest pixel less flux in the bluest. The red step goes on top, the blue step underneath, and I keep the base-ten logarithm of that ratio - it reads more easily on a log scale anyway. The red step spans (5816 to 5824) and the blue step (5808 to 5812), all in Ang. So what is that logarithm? 1.2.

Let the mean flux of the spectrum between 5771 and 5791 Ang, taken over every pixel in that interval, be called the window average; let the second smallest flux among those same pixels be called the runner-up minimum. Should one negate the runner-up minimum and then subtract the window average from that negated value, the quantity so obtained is -178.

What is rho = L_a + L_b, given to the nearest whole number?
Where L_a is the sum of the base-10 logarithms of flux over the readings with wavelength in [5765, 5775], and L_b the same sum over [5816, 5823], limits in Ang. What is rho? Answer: 23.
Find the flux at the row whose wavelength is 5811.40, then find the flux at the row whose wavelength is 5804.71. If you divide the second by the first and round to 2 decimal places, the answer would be 0.44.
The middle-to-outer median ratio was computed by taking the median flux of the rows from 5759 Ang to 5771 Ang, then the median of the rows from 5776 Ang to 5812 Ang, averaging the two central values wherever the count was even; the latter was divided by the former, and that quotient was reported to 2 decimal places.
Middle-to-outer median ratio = 1.05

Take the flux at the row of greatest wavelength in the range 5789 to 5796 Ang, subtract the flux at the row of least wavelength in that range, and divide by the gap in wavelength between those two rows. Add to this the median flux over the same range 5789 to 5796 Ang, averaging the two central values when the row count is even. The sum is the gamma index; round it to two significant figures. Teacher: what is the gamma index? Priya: 99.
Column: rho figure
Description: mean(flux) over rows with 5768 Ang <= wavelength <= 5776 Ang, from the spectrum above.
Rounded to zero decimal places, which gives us 97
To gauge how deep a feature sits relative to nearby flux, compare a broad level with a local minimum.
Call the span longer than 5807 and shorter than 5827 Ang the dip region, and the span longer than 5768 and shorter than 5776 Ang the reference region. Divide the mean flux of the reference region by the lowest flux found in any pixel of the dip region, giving 1.8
